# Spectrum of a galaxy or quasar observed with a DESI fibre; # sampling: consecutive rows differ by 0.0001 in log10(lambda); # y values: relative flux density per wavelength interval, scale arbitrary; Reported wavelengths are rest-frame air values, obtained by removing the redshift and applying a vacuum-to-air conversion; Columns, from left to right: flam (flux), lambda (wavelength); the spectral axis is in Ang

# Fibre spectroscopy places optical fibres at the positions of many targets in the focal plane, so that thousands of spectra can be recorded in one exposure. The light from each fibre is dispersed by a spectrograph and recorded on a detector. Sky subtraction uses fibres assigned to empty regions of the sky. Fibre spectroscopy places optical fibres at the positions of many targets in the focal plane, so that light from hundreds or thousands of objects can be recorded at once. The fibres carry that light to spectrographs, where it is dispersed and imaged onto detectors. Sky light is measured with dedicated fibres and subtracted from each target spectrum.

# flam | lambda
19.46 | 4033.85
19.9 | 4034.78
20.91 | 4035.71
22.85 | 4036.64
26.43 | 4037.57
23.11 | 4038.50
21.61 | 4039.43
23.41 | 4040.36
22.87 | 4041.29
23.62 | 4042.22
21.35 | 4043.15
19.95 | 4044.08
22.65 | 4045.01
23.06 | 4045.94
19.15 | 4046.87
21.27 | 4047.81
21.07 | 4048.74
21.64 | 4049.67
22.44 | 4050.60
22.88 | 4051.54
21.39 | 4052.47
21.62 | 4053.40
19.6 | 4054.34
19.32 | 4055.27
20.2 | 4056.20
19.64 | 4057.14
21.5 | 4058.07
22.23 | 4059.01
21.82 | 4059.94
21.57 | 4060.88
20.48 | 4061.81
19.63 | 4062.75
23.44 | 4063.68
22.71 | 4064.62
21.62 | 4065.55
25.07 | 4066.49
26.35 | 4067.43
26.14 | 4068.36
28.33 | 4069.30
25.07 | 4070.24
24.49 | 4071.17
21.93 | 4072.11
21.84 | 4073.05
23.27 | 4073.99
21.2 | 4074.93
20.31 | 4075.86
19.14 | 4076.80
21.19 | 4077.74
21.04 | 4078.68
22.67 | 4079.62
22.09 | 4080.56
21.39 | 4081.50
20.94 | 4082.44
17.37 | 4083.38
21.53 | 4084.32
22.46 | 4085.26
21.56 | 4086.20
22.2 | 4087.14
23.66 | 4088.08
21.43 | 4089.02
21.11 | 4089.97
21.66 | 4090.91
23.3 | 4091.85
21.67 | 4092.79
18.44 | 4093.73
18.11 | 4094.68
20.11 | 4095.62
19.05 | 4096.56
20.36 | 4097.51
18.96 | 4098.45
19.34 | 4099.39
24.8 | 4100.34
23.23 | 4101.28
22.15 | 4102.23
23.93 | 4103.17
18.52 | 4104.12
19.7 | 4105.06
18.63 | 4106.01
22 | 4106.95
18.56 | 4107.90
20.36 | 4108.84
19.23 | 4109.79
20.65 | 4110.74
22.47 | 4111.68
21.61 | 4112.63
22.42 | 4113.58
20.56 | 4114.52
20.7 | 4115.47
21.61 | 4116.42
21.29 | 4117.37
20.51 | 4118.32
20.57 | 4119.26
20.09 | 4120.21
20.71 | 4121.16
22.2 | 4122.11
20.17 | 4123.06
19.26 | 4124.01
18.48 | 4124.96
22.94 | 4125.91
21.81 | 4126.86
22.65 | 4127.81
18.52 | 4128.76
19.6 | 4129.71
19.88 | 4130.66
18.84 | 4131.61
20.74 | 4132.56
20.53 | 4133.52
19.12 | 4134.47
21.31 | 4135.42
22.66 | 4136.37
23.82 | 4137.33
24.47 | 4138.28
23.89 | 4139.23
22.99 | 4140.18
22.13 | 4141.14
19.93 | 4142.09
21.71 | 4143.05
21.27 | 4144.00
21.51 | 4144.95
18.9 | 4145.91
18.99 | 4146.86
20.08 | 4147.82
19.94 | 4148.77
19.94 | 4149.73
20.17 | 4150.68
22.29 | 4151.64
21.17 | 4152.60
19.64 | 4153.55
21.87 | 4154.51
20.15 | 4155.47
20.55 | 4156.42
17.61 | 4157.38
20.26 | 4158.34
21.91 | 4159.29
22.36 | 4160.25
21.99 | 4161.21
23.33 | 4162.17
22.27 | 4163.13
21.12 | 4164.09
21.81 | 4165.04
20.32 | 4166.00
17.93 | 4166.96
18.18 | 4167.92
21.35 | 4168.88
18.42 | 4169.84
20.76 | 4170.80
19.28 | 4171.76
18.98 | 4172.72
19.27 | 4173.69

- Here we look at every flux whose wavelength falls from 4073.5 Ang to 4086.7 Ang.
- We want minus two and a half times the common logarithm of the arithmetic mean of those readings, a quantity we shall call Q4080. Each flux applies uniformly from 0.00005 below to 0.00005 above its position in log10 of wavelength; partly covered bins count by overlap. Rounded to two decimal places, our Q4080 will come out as -3.31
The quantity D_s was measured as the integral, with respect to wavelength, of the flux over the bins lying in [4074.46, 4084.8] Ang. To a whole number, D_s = 215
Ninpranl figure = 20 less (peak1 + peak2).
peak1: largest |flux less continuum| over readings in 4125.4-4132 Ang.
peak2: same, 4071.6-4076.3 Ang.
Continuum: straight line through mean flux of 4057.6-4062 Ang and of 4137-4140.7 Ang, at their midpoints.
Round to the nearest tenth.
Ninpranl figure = 13.3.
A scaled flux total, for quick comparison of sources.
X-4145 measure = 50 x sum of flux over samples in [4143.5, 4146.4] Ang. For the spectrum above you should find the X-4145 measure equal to 3084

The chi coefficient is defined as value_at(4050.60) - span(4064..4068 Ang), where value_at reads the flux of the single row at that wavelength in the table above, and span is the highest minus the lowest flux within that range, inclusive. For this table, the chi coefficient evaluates 17.7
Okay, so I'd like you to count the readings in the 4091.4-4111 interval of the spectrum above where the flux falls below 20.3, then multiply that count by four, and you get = 44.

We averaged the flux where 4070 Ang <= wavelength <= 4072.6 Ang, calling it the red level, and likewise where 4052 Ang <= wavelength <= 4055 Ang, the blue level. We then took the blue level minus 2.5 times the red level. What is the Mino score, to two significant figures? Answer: -39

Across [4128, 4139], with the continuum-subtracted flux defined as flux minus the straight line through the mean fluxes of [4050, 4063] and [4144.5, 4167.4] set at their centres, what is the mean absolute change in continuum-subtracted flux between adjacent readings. 1.13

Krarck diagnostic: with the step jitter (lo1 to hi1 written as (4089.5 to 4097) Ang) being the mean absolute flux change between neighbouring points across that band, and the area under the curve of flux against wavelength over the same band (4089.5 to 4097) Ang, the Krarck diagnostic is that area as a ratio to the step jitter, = 103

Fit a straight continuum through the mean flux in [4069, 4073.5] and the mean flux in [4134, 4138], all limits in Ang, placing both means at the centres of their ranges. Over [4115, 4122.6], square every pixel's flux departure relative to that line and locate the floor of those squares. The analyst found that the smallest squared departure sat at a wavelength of 4122.11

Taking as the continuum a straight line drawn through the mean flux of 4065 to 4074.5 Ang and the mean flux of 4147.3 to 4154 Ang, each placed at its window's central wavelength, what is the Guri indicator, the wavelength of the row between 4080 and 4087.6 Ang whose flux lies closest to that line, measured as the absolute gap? 4085.26 Ang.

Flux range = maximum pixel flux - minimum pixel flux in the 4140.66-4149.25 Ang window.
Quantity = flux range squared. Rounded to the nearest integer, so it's 10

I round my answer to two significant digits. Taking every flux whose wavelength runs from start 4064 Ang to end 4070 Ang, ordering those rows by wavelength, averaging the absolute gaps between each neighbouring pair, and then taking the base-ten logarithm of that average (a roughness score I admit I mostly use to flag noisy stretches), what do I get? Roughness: 0.22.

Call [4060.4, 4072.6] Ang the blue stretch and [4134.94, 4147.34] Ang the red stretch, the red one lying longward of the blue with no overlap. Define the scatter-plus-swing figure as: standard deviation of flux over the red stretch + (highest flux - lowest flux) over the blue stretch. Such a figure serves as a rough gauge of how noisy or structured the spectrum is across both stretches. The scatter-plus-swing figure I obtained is 10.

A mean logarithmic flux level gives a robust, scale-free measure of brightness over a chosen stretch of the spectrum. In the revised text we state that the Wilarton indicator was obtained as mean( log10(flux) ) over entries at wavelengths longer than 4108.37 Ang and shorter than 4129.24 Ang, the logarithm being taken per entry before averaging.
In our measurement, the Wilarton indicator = 1.32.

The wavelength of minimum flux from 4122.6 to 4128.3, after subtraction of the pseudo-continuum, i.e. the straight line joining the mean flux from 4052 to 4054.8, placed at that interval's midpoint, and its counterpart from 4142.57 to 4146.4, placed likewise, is 4124.96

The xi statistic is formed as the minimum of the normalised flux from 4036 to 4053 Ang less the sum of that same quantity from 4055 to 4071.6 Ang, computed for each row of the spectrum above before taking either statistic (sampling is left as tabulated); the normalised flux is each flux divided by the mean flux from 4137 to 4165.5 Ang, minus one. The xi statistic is -1.4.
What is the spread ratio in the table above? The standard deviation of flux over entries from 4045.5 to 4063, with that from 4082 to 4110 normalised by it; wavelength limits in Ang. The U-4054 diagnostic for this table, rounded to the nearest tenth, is 1.6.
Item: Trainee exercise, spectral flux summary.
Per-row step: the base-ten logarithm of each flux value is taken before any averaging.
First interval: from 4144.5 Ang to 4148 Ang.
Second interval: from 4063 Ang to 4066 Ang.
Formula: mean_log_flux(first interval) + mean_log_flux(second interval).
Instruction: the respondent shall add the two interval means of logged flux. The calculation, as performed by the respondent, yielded 2.65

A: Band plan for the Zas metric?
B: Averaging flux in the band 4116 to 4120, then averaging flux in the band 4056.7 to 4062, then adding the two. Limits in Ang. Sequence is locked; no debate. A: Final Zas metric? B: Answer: 42.2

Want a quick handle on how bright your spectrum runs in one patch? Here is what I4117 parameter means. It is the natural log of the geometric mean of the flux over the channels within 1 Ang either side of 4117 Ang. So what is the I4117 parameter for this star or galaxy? 3.07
